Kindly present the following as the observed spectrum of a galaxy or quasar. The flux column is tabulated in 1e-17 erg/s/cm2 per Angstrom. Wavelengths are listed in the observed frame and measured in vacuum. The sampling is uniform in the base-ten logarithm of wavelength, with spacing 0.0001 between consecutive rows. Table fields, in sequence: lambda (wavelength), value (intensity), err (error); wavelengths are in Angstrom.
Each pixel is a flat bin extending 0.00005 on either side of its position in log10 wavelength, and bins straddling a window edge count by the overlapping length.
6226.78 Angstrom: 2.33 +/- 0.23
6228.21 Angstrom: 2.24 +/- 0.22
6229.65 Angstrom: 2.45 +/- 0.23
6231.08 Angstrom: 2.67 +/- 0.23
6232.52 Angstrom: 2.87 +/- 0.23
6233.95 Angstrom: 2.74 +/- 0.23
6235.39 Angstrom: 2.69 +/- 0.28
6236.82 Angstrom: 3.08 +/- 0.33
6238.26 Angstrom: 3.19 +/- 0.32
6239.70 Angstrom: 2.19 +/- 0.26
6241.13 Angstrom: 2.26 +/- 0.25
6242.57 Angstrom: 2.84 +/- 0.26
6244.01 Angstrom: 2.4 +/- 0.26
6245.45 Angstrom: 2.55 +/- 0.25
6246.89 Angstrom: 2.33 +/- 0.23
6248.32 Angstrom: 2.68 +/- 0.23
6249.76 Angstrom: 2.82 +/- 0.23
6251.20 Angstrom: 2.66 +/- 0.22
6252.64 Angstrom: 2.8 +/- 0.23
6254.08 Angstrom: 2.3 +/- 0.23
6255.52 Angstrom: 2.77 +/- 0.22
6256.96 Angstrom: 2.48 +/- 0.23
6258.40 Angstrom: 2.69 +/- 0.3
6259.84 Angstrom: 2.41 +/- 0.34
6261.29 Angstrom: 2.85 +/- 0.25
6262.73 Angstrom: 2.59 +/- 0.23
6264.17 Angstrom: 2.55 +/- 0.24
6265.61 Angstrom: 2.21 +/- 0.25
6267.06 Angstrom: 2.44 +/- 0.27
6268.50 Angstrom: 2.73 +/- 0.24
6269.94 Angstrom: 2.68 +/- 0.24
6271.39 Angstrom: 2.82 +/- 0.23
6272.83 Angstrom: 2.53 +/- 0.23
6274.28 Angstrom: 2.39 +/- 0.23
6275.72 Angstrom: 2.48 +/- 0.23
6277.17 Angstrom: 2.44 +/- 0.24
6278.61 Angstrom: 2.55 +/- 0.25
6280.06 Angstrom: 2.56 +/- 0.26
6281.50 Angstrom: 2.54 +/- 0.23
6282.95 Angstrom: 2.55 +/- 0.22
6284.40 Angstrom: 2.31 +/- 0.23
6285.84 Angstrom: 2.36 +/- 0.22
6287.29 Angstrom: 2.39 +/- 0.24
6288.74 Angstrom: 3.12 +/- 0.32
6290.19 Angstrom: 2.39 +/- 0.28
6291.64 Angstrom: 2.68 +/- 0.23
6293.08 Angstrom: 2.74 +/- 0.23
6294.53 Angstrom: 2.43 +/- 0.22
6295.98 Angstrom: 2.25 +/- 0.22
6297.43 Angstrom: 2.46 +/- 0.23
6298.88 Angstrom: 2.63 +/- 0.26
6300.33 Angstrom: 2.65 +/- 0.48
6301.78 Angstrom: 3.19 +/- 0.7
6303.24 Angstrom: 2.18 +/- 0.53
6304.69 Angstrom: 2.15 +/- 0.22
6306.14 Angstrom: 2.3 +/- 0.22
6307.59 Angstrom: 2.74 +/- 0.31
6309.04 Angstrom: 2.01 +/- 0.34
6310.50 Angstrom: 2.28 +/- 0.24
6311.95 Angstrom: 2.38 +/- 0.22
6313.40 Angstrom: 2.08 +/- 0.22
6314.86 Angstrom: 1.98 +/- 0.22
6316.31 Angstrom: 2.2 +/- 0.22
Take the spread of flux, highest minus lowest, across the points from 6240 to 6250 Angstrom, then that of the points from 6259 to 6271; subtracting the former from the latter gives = 0.1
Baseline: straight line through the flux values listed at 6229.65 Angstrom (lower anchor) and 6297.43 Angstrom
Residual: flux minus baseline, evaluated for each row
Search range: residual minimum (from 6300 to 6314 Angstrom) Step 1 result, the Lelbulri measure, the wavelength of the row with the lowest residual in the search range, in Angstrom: 6309.04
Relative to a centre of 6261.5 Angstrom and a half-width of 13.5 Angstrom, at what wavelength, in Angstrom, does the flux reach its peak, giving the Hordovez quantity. 6261.29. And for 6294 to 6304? 6301.78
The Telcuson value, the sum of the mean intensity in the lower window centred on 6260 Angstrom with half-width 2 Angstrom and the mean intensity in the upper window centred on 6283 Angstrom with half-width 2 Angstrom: 5.1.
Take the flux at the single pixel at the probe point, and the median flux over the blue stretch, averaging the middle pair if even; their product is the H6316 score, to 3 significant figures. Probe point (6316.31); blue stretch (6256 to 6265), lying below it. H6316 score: 5.65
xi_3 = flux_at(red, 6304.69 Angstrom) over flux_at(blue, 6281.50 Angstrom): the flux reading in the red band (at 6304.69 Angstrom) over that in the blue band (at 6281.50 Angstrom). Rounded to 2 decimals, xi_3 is 0.85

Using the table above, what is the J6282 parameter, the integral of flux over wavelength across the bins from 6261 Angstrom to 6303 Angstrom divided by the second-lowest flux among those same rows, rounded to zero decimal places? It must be 48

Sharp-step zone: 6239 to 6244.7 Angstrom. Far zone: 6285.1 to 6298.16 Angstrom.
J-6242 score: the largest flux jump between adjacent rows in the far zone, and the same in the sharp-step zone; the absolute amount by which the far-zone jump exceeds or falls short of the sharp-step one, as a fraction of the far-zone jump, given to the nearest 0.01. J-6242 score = 0.21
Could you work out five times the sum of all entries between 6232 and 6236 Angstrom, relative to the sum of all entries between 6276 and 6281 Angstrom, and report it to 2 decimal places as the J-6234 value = 5.50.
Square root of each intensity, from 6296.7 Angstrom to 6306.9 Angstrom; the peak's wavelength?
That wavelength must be 6301.78 Angstrom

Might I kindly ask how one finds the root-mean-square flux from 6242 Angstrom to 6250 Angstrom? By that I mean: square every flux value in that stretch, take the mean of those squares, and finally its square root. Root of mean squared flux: 2.61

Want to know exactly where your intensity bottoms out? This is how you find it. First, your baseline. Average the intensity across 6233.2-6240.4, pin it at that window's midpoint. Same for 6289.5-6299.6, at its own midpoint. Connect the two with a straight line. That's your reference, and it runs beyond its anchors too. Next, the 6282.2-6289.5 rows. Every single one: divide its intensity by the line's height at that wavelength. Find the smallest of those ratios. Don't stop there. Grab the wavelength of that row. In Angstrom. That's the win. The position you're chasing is 6284.40 Angstrom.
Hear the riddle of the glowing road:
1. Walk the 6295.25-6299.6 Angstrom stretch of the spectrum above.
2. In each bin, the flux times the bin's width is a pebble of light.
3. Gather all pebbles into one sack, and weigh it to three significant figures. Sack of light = 10.6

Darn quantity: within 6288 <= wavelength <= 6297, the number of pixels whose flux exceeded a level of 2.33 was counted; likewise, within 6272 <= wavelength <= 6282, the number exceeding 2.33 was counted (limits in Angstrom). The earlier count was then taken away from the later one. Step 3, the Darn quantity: 2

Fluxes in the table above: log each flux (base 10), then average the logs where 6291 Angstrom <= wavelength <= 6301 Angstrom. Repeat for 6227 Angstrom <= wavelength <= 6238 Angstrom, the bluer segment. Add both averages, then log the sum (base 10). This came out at -0.080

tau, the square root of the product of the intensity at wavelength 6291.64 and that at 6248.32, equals 2.68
